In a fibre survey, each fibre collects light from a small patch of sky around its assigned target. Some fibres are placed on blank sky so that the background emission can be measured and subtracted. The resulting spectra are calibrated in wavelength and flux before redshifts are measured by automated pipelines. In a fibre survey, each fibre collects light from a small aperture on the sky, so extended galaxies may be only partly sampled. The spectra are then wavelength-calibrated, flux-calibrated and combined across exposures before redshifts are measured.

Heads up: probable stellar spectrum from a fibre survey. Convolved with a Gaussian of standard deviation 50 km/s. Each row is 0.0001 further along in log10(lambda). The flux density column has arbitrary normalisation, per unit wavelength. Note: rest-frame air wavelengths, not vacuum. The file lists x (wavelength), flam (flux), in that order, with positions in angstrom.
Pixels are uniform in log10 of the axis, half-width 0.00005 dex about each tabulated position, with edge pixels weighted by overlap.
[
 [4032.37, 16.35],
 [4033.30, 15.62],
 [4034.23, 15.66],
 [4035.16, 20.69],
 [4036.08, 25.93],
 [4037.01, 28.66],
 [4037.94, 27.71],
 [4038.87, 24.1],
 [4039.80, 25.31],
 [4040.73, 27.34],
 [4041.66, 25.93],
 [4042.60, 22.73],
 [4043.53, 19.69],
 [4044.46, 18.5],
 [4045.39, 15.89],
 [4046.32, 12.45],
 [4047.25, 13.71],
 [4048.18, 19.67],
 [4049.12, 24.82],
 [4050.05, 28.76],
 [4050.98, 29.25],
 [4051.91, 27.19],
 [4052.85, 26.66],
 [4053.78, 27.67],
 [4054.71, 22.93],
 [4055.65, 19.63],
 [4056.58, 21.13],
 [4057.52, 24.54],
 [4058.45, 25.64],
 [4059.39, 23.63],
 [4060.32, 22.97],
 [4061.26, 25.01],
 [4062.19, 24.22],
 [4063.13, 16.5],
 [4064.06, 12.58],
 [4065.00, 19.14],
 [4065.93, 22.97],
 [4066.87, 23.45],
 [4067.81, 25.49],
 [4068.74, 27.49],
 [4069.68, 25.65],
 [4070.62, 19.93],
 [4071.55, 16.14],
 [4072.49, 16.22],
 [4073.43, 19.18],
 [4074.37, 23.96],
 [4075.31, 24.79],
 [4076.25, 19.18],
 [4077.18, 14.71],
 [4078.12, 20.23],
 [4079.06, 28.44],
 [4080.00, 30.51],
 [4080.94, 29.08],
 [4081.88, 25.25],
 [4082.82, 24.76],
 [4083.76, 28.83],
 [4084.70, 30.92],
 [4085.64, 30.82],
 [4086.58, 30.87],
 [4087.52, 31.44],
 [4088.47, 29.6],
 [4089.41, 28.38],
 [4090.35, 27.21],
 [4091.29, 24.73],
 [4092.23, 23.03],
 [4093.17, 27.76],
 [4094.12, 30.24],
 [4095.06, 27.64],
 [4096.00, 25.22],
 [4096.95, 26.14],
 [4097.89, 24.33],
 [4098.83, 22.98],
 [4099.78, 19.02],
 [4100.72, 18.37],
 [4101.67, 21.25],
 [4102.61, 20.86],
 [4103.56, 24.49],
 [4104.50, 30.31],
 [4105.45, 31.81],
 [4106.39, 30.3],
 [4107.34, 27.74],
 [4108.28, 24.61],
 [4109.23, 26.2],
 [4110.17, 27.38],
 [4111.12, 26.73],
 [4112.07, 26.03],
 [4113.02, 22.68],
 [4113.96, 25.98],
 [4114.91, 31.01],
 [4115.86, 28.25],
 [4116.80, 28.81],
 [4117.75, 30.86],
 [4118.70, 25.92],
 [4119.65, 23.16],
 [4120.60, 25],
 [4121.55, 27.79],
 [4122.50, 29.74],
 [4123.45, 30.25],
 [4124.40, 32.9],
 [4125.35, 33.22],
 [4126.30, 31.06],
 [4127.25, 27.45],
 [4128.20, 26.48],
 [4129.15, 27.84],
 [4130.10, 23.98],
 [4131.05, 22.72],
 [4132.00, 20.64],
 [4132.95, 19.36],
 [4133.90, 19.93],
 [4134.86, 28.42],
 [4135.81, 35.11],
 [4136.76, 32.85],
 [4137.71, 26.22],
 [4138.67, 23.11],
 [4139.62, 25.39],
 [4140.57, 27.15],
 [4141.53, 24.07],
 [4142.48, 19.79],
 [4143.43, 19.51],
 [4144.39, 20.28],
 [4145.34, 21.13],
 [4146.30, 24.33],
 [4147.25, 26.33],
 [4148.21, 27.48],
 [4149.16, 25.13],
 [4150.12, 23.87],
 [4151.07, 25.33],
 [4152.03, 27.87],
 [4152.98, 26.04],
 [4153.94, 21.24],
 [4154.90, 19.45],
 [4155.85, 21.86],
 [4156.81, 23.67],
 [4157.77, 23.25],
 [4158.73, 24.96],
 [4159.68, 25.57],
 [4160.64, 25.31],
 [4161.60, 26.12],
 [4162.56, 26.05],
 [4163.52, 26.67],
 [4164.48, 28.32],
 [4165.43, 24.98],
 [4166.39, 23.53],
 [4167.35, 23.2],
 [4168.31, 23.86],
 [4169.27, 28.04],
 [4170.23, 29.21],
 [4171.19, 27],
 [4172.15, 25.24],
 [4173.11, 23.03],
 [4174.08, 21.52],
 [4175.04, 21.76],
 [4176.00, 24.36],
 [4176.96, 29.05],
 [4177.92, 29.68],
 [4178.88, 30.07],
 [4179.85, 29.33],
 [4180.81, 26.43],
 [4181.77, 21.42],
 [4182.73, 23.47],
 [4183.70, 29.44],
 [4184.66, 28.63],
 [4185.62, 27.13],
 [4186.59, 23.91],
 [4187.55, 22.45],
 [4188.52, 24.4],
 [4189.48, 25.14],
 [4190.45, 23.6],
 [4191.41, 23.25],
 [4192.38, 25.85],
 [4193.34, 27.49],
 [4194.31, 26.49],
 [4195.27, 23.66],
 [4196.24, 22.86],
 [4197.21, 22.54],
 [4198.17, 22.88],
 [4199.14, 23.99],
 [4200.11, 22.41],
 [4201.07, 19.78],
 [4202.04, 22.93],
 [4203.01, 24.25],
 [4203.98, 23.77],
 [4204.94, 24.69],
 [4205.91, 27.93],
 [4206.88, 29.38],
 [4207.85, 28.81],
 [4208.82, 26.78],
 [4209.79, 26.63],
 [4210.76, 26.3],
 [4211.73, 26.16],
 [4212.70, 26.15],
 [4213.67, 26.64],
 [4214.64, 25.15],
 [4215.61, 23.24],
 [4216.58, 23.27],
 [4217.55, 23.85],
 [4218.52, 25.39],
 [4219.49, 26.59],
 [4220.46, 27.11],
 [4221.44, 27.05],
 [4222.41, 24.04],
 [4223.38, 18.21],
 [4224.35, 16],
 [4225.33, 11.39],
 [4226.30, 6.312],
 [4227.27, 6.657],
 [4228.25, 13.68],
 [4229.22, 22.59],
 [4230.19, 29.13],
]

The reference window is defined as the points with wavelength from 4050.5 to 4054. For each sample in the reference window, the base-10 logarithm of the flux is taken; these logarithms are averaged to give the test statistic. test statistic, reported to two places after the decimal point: 1.44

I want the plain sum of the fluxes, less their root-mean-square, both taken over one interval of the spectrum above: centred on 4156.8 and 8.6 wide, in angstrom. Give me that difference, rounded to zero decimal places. 188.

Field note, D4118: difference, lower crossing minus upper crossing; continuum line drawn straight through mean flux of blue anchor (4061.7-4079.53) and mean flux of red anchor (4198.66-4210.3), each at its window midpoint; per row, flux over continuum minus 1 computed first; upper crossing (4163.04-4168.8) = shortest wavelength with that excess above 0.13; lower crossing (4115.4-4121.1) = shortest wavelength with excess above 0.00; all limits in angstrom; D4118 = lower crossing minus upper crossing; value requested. -48.6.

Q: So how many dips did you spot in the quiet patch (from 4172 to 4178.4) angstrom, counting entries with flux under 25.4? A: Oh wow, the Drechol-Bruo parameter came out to 5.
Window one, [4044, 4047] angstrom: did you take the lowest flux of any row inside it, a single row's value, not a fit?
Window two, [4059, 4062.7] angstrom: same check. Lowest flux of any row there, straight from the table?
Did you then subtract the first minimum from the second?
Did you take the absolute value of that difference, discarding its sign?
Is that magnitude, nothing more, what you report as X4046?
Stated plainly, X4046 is 10.5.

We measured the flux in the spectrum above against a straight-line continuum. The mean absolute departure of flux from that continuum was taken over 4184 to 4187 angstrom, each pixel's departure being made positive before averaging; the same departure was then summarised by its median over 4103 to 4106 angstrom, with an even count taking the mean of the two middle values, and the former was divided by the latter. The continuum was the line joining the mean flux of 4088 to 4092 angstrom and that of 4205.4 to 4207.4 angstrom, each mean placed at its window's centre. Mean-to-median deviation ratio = 0.6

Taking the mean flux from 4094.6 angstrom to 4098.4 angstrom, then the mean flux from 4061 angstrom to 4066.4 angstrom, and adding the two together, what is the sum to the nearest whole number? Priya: 46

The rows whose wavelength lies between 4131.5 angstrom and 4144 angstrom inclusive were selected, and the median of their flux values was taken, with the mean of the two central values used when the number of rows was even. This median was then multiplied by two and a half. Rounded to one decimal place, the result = 60.2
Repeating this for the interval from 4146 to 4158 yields 60.8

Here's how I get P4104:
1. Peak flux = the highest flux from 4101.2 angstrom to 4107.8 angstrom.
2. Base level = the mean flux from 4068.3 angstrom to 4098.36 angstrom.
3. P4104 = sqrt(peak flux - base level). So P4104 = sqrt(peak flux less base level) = 2.5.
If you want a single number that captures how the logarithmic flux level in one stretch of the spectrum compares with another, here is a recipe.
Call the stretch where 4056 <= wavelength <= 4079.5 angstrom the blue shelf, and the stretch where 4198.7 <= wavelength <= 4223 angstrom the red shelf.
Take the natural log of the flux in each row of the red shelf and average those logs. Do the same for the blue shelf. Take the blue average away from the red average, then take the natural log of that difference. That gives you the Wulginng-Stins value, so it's -1.8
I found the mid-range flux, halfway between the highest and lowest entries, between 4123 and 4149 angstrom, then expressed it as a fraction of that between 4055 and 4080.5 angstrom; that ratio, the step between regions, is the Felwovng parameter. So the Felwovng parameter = 1.26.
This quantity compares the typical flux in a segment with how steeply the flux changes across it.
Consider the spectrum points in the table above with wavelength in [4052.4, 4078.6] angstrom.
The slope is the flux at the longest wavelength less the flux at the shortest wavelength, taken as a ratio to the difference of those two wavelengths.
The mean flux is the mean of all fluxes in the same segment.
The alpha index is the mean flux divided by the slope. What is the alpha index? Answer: -86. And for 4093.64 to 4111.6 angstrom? -124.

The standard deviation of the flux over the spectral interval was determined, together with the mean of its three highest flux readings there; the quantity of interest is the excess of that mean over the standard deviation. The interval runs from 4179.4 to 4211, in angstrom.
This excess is 26.9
